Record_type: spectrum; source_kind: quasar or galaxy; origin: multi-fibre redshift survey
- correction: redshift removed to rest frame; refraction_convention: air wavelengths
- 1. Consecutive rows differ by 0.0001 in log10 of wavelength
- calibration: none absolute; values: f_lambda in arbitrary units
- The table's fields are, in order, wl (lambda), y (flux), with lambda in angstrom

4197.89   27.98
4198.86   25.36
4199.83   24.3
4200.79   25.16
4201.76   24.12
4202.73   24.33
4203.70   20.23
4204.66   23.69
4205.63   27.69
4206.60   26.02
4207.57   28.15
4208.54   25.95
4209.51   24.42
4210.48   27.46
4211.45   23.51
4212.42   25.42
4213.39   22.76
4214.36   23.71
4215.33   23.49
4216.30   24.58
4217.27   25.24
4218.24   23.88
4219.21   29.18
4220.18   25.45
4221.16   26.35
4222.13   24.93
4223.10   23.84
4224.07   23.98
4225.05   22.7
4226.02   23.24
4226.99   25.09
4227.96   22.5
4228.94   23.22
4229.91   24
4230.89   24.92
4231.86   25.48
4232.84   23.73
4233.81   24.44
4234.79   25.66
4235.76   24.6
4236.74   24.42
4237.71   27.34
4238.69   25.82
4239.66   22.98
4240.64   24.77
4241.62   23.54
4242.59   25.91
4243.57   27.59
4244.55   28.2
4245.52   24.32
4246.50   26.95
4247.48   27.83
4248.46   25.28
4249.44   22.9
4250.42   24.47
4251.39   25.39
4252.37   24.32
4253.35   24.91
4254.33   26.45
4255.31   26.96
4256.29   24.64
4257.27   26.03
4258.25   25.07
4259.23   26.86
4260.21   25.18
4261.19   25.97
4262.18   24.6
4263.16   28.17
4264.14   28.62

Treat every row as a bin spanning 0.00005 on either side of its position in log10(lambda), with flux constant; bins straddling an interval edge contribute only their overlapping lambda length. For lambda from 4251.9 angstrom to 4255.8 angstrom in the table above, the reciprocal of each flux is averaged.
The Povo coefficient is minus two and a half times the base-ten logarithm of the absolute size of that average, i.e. 3.52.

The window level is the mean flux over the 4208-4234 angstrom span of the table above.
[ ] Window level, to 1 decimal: 24.6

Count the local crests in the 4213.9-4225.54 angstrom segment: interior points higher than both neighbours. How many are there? 4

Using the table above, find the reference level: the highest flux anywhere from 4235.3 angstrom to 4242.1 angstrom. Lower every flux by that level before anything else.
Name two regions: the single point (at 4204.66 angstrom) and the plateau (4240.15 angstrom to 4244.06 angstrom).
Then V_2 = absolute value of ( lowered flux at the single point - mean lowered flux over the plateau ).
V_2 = 1.8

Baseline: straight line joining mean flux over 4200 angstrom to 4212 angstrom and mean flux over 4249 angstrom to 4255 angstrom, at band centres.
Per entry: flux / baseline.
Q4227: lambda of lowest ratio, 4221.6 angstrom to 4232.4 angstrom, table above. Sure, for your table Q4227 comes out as 4227.96 angstrom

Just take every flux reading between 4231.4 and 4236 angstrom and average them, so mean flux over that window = 24.8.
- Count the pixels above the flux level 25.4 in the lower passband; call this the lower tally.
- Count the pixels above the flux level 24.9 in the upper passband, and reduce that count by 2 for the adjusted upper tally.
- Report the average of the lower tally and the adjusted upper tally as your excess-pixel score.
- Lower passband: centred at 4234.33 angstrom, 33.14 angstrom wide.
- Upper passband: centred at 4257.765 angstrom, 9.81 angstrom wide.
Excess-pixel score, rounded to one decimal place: 9.0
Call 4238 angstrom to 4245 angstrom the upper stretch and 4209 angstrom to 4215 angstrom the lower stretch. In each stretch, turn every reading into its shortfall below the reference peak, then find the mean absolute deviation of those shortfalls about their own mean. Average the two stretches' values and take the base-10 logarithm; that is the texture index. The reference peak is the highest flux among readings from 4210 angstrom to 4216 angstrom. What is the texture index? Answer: 0.14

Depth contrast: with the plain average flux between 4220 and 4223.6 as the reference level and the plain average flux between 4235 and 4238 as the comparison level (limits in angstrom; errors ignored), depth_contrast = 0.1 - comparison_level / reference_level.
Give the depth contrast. -0.912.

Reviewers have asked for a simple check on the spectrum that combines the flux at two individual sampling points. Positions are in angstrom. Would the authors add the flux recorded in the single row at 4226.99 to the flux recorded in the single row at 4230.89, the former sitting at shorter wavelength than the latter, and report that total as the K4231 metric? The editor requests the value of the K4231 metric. 50.0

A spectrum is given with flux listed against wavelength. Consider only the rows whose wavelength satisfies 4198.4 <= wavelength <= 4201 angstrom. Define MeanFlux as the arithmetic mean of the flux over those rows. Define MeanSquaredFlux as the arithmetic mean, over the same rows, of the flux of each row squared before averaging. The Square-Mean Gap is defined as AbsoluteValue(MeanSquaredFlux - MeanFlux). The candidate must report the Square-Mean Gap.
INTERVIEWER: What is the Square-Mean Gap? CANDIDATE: 597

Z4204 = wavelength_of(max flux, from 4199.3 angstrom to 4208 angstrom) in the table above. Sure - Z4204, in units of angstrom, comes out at 4207.57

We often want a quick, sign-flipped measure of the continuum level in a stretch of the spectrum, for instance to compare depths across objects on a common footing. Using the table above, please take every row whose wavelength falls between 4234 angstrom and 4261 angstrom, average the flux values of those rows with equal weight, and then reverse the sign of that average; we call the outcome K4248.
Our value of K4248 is -25.5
